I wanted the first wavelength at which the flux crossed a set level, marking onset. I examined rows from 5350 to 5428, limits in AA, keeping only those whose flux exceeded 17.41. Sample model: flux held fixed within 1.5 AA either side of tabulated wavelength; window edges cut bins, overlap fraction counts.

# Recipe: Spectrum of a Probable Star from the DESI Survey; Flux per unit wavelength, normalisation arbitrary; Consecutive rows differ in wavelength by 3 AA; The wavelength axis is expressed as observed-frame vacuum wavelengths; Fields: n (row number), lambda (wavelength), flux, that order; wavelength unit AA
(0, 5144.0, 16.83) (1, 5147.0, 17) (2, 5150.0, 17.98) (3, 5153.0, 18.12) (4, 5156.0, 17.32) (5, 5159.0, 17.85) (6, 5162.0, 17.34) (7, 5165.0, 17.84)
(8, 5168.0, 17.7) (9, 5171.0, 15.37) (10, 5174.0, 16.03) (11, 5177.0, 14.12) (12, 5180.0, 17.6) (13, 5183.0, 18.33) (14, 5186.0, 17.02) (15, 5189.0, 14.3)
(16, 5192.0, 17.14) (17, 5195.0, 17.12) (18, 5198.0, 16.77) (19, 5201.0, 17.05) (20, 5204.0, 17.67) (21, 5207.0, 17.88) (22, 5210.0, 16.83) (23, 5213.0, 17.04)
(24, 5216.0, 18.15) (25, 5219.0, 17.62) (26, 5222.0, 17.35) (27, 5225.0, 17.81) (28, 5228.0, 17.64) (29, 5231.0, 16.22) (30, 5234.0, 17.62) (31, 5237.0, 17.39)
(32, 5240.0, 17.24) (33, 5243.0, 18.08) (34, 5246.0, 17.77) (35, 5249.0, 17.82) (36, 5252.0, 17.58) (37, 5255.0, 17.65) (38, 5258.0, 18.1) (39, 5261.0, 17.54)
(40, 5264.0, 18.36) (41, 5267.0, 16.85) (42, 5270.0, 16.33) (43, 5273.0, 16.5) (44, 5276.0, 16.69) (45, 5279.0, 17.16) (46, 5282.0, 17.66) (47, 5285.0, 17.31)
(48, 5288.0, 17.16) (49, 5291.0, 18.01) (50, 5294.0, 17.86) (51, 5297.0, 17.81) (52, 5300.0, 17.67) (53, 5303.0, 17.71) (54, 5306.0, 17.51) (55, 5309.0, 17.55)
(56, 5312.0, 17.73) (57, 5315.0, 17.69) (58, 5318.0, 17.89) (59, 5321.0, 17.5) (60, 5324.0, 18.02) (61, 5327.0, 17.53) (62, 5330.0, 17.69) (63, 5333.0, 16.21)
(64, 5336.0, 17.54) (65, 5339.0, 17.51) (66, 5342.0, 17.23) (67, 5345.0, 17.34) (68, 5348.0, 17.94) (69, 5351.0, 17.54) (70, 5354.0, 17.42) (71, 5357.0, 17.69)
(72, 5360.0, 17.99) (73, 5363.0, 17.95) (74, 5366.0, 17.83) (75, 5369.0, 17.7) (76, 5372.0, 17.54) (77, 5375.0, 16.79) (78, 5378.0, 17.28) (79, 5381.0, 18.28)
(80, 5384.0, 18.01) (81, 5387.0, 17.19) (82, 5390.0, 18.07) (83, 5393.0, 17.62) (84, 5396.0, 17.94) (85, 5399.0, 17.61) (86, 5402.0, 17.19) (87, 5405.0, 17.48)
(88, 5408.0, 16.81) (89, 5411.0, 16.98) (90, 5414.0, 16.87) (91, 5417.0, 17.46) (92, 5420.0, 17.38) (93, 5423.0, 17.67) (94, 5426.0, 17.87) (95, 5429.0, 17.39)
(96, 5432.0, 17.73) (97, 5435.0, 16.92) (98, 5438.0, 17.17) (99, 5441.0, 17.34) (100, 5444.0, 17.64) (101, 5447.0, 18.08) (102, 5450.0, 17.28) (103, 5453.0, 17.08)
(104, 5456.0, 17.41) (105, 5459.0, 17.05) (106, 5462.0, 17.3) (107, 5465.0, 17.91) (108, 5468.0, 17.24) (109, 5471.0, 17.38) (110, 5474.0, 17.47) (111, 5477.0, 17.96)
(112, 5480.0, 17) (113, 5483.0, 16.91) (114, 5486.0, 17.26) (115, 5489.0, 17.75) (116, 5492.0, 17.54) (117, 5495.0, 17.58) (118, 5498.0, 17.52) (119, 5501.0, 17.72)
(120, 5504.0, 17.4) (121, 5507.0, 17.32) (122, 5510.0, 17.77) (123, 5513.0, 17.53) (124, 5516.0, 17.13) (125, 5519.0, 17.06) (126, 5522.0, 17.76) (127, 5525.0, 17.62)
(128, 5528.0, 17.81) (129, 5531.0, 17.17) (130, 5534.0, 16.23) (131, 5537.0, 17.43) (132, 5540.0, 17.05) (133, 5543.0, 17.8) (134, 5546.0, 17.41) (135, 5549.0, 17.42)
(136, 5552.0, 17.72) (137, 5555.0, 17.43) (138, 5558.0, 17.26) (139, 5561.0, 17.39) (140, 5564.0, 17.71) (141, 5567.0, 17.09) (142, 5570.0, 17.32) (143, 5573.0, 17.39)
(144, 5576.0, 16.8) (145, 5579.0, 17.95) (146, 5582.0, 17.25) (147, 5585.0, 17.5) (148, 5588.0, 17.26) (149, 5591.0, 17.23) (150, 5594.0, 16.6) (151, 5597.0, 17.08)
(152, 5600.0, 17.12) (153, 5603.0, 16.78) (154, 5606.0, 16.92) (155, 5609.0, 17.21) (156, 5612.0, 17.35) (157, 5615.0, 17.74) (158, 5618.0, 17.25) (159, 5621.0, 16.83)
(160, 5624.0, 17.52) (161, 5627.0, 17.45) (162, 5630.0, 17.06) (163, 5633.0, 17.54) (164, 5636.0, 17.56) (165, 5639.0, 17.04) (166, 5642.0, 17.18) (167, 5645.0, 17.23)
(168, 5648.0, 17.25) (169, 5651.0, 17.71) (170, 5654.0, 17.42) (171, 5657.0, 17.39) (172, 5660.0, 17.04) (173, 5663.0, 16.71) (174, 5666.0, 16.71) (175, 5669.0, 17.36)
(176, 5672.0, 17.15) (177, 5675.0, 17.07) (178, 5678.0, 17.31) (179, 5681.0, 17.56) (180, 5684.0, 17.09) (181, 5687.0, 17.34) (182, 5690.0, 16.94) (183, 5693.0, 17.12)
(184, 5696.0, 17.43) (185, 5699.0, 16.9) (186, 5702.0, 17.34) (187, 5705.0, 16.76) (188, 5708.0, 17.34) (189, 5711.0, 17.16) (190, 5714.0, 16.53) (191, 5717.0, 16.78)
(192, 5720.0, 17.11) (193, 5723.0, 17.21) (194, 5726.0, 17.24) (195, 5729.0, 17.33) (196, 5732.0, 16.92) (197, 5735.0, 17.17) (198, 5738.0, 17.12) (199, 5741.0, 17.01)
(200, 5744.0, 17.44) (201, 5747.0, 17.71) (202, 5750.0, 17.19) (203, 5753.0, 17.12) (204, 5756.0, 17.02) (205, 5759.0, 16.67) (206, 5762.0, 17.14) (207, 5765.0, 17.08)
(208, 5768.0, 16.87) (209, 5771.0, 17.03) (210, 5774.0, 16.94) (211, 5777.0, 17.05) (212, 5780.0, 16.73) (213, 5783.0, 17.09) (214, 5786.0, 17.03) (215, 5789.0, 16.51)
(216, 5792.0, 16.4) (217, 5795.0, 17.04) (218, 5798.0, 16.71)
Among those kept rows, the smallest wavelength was 5351.0 AA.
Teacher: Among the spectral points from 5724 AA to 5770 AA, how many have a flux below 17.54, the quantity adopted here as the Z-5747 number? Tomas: 14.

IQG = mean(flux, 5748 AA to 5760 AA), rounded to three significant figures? 17.0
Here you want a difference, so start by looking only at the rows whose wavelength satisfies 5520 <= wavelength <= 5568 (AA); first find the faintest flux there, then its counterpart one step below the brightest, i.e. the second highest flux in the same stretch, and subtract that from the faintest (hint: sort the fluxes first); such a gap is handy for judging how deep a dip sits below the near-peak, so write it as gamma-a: -1.57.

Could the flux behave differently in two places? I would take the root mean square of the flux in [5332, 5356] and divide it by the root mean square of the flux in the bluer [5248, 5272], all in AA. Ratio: 0.99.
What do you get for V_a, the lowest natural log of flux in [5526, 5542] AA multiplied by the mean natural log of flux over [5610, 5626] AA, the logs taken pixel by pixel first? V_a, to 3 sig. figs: 7.95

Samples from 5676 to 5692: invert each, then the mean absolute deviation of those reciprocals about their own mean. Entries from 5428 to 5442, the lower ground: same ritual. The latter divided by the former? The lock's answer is 1.13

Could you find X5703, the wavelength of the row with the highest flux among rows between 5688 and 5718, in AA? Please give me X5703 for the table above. 5696.0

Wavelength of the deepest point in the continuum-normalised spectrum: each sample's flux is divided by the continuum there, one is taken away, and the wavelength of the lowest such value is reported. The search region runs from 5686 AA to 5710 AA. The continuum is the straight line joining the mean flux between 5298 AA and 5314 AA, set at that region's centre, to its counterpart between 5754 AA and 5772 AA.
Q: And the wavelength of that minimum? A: 5705.0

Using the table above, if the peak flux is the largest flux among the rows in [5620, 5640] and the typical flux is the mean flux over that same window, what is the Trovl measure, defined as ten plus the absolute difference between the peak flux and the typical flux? 10.3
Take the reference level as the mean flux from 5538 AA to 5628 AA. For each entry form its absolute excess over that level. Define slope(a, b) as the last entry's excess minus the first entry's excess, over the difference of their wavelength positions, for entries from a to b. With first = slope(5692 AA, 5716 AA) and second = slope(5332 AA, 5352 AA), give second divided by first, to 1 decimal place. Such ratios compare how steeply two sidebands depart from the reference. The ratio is -1.7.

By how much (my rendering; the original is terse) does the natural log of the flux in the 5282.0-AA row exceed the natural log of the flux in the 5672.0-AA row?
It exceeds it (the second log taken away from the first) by 0.029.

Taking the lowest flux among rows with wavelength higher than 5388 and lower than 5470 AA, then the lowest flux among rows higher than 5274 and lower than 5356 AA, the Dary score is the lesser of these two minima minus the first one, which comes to -0.60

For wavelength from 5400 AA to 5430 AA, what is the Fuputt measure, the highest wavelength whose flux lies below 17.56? 5429.0 AA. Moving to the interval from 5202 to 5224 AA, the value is 5222.0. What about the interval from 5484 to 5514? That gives 5513.0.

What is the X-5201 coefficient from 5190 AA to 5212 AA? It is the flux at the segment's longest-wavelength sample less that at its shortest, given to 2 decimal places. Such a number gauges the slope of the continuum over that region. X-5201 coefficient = -0.31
